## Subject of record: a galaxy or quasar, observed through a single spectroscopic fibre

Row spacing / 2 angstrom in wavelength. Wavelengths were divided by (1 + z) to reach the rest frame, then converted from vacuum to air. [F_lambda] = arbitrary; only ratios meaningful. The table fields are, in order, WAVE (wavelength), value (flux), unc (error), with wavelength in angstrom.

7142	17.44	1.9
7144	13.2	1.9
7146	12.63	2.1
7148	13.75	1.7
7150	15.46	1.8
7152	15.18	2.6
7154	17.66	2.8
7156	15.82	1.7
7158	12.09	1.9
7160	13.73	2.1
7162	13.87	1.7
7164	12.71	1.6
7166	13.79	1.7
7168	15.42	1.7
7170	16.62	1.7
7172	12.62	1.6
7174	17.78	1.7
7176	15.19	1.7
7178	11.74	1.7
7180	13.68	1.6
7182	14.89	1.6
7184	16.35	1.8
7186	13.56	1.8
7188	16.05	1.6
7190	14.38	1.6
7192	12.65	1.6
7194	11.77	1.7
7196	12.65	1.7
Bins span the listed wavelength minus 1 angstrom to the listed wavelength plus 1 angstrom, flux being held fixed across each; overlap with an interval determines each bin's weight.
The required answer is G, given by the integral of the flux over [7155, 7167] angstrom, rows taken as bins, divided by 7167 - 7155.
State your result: 13.7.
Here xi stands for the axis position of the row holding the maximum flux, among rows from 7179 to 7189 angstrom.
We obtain 7184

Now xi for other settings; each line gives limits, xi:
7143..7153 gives 7150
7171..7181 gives 7174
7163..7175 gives 7174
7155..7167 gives 7156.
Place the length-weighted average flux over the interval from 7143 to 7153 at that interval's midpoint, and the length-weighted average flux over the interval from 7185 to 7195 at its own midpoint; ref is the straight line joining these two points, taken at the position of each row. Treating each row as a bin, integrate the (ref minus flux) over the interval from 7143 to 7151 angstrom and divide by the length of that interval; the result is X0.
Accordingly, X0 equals 0.3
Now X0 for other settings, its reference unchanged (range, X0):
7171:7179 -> -0.5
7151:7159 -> -1.2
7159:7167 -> 0.4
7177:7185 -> -0.4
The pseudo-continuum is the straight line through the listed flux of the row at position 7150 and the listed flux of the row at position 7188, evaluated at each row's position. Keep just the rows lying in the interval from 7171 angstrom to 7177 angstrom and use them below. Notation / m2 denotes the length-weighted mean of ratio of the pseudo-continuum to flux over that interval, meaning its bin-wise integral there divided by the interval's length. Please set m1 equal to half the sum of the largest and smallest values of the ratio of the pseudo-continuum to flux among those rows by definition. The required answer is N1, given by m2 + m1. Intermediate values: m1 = 1.07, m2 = 1.06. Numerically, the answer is 2.13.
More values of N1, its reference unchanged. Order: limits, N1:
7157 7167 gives 2.39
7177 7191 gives 2.29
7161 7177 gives 2.15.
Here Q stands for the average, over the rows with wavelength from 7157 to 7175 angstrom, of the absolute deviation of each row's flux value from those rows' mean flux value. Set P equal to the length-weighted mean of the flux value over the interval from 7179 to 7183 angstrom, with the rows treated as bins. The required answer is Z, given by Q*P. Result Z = 22.0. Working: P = 14.3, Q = 1.5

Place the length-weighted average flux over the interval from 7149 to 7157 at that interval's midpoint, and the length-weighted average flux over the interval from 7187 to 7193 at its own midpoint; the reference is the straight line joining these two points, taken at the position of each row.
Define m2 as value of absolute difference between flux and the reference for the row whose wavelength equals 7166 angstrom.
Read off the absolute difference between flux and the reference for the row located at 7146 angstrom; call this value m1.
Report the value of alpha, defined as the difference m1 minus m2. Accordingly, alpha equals 2.1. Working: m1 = 3.7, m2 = 1.65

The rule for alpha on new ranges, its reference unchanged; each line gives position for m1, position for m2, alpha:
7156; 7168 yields 0.0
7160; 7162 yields 0.2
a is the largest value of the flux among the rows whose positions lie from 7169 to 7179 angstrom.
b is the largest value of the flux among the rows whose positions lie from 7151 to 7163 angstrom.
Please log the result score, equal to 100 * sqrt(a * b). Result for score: 1772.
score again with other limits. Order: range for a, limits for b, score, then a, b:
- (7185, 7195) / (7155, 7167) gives 1593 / 16.05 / 15.82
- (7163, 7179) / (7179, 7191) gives 1705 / 17.78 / 16.35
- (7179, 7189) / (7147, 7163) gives 1699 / 16.35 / 17.66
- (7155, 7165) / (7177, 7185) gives 1608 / 15.82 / 16.35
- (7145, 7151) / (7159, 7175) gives 1658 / 15.46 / 17.78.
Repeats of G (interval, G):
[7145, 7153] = 14.3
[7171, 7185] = 14.6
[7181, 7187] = 14.9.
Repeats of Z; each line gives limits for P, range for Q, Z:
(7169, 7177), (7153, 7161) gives 29.8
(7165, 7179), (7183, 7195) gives 21.6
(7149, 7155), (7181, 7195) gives 21.7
